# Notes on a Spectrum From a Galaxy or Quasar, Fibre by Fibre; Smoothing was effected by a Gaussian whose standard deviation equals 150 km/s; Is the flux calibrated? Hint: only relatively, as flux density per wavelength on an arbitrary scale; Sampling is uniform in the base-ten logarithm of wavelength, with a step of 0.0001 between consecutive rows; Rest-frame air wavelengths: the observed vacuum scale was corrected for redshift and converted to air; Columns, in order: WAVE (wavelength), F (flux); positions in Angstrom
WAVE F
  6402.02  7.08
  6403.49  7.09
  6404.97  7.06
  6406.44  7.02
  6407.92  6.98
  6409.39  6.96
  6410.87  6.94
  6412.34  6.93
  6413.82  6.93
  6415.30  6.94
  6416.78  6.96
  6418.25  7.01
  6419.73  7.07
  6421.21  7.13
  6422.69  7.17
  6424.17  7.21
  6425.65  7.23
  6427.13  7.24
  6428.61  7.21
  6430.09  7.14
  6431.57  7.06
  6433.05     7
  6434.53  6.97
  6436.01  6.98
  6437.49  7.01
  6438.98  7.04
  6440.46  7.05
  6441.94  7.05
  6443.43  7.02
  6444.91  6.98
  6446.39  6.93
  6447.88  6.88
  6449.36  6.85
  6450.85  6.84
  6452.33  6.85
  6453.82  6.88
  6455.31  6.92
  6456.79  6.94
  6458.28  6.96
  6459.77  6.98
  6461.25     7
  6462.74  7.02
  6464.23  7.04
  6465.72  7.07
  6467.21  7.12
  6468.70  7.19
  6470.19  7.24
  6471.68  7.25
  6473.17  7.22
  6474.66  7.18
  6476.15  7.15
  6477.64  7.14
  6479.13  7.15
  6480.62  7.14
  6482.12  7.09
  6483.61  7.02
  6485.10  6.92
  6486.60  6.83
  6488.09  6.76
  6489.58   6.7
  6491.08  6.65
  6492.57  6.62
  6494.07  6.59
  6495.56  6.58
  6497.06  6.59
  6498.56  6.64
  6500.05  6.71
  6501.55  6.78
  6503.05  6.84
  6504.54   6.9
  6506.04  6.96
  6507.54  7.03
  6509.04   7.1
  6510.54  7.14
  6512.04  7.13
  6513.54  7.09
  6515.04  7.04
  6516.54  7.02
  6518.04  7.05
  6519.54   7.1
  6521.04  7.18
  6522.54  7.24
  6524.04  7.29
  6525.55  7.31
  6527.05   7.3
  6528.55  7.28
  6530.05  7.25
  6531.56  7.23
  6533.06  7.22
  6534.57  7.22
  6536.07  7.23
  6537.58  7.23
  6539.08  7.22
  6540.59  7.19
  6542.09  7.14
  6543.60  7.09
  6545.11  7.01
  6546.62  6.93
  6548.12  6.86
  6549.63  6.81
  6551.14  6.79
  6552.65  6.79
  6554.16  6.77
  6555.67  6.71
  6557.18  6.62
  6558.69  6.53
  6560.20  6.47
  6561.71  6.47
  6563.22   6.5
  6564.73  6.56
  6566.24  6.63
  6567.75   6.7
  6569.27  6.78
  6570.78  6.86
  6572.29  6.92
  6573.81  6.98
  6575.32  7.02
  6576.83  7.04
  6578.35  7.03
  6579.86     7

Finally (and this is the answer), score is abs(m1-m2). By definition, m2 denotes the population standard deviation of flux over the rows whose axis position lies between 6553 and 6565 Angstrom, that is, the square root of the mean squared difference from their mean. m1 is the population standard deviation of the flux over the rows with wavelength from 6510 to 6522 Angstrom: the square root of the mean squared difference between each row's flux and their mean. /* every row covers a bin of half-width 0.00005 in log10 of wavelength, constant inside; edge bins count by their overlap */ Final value 0.053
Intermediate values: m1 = 0.05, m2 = 0.10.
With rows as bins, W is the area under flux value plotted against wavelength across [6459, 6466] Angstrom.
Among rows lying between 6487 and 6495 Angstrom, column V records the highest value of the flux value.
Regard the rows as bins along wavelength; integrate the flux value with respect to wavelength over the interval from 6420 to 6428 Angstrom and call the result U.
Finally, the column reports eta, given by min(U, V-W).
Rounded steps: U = 57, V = 6.76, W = 49.1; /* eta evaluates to -42.4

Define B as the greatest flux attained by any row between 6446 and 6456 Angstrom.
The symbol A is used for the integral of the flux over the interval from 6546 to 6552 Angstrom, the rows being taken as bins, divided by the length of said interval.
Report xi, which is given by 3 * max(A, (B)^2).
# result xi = 144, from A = 6.85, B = 6.93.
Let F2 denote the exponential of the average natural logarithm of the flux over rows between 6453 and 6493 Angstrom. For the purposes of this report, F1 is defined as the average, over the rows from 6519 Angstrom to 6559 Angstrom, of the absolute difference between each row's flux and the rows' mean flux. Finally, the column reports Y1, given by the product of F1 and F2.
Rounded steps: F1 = 0.20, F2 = 7.00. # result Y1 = 1.43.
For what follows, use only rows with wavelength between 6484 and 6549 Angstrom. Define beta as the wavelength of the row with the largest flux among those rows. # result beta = 6525.55 Angstrom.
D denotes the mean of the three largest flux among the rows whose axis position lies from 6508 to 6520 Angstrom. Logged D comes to 7.12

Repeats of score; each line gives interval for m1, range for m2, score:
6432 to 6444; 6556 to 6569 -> 0.049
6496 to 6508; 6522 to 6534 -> 0.113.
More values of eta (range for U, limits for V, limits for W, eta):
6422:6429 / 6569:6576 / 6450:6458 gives -48.1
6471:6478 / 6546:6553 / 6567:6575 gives -47.9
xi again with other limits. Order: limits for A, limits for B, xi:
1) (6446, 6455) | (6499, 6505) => 143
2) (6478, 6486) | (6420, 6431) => 157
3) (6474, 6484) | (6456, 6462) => 147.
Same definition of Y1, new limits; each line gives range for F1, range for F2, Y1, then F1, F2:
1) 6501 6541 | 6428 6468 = 0.80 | 0.11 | 6.99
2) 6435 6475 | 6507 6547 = 0.66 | 0.09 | 7.16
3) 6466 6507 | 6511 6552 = 1.50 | 0.21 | 7.13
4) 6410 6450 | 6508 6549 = 0.63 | 0.09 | 7.15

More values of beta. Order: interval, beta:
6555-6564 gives 6555.67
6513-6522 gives 6521.04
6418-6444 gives 6427.13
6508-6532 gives 6525.55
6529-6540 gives 6530.05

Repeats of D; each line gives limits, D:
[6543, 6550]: 7.01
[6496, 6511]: 7.09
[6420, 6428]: 7.23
